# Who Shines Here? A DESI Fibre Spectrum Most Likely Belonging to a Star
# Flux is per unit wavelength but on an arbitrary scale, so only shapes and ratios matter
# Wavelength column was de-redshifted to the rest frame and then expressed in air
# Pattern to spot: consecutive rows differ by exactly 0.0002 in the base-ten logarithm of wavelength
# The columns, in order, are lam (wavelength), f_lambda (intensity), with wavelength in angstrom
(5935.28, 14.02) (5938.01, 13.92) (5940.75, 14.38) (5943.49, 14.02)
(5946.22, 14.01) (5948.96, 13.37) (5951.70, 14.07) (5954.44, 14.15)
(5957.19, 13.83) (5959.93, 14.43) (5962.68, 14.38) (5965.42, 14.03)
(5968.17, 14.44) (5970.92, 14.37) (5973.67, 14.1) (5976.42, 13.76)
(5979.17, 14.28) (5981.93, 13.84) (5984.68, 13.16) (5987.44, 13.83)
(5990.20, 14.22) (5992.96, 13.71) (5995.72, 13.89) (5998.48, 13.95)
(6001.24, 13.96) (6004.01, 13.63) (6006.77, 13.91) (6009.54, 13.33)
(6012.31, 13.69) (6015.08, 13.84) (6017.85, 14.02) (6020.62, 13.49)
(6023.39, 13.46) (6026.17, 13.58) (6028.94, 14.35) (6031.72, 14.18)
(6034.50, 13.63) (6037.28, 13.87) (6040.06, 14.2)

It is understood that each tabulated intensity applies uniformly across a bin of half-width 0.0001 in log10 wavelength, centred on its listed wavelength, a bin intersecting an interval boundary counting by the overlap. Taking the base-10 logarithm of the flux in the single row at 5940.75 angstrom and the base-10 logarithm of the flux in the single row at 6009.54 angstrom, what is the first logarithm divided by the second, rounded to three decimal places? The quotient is 1.029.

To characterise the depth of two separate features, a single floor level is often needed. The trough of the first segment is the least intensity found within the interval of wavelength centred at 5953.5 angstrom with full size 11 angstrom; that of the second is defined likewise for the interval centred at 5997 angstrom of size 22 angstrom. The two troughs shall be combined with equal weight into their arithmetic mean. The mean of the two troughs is 13.5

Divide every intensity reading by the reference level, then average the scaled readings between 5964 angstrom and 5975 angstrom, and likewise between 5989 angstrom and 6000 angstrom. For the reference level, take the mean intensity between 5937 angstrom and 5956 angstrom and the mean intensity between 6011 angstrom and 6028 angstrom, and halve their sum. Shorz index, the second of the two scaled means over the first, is 0.979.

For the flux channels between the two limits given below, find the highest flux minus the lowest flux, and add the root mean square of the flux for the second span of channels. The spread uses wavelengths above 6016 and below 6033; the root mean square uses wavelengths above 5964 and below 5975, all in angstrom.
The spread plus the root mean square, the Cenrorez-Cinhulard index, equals 15.1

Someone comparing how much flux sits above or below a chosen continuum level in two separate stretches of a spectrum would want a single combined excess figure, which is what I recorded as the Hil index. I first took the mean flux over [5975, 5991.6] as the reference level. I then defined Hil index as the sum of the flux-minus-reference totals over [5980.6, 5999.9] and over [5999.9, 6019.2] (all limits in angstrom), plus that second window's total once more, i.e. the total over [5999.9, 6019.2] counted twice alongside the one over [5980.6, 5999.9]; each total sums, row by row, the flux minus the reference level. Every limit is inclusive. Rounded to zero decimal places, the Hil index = -1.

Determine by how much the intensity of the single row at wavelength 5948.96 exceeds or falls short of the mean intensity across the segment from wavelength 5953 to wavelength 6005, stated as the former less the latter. -0.63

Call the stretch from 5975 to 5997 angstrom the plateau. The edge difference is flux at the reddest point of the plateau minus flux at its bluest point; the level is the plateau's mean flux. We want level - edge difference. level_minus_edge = 13.7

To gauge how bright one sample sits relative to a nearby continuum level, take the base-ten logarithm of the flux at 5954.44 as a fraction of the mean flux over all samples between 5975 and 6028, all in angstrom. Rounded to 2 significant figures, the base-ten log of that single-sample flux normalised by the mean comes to 0.012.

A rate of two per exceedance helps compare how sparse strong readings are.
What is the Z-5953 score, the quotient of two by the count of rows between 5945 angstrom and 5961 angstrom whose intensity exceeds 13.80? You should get 0.40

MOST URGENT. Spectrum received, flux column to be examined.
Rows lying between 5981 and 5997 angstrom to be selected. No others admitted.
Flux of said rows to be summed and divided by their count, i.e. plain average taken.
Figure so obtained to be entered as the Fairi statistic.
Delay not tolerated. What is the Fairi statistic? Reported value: 13.77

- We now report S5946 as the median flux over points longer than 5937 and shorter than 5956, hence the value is 14.0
